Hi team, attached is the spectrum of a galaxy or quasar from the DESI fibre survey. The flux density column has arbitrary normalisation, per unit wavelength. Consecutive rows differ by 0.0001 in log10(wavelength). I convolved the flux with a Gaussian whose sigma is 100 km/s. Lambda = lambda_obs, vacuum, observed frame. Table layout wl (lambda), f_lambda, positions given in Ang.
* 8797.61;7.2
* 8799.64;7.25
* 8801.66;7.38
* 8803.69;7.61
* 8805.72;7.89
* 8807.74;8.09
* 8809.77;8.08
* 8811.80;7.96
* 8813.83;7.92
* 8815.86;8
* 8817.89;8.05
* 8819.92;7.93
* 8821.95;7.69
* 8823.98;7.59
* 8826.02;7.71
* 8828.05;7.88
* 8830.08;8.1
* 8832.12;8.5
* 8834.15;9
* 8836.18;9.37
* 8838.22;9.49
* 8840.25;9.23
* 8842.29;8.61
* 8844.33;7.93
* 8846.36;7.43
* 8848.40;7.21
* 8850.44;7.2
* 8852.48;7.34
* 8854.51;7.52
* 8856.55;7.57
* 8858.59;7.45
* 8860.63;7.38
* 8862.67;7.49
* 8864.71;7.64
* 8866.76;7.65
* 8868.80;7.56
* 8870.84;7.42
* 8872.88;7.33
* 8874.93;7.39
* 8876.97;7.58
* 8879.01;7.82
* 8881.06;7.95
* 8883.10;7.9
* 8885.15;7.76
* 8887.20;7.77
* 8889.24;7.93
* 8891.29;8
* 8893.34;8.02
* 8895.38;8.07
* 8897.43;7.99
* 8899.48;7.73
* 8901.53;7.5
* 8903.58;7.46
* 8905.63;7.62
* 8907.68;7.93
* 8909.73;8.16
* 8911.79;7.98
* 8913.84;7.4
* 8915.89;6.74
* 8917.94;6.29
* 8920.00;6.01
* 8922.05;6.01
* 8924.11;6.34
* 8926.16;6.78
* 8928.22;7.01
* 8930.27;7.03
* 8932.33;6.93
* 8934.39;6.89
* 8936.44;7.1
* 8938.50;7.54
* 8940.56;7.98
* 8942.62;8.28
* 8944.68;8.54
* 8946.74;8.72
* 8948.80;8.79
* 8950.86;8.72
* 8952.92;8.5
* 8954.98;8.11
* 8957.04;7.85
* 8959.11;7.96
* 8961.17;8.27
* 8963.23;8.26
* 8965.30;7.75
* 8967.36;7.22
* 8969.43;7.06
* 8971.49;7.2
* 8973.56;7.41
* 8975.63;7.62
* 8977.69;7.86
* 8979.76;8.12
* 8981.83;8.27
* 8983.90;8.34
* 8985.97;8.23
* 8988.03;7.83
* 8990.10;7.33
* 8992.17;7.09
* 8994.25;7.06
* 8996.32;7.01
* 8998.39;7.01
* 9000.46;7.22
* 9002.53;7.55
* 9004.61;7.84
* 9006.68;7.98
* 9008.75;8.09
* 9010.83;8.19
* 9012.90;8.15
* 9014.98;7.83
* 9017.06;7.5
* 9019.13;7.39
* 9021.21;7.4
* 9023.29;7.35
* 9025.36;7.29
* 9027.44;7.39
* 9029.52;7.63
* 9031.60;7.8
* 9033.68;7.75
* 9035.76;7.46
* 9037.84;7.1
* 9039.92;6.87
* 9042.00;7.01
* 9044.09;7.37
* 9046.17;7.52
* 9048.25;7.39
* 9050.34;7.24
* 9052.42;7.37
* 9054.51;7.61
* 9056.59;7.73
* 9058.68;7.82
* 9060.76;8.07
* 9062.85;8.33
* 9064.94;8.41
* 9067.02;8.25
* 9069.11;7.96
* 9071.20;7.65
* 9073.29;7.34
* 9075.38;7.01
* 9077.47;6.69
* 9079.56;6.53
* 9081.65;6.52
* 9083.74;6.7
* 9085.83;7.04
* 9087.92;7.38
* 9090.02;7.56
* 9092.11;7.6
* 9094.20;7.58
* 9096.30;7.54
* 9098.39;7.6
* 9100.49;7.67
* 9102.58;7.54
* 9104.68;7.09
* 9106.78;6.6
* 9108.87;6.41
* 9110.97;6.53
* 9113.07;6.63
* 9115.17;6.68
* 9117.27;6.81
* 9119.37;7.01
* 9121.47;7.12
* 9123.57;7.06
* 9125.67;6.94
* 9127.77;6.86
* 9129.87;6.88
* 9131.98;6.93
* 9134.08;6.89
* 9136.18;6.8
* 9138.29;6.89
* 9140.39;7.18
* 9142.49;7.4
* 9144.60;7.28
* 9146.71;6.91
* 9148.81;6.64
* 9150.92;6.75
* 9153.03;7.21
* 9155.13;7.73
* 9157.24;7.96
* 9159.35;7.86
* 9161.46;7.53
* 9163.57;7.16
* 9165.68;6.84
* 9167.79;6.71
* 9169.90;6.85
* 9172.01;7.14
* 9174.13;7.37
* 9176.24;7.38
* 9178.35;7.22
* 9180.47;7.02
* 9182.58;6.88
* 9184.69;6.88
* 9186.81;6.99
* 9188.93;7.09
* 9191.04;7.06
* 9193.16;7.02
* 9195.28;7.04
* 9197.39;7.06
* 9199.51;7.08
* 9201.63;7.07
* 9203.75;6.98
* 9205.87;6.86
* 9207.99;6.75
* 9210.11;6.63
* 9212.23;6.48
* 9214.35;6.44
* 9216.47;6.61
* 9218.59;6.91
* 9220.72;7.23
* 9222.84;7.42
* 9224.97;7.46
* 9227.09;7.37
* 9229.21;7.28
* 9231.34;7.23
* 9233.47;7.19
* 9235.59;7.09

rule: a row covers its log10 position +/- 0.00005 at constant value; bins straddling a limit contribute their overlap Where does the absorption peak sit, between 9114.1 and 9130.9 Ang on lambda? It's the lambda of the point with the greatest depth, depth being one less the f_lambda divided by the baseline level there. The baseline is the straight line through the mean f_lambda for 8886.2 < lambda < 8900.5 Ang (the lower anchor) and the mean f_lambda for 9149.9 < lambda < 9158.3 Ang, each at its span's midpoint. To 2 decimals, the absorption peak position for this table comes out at 9115.17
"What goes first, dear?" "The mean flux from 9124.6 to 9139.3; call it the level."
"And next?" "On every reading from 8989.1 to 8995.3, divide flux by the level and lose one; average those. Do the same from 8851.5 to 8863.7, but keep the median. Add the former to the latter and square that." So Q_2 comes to 0.016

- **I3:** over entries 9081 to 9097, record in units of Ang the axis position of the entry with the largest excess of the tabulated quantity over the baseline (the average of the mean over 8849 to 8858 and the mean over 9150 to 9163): 9092.11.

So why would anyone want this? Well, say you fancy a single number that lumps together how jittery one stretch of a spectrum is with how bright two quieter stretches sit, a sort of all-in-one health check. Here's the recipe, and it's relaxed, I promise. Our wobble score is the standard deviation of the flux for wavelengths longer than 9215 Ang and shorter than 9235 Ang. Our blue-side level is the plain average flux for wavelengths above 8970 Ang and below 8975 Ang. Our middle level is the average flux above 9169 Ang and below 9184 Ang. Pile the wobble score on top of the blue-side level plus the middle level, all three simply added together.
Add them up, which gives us 14.7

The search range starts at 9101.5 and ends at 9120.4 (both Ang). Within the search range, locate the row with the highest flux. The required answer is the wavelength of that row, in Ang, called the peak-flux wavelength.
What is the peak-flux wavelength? 9102.58 Ang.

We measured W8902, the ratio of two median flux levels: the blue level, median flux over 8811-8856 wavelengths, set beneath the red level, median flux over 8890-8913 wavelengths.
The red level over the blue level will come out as 1.01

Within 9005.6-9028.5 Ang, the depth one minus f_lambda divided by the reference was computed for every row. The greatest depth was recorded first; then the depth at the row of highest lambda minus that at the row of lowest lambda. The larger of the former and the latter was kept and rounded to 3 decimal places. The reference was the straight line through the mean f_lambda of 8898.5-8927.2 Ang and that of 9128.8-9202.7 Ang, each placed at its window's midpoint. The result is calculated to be 0.082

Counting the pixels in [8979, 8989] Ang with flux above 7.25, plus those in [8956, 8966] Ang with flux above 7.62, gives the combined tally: 10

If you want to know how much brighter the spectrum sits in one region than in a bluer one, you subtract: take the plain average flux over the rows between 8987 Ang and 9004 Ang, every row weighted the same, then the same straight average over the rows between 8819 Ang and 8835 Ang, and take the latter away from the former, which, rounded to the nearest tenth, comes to -0.8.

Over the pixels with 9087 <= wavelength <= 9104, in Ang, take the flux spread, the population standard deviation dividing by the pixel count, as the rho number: 0.08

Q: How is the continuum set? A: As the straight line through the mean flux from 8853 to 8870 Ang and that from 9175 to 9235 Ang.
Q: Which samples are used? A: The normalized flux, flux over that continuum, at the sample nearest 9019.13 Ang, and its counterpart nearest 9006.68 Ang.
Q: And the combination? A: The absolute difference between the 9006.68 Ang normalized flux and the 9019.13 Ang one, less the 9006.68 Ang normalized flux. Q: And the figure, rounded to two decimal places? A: -1.01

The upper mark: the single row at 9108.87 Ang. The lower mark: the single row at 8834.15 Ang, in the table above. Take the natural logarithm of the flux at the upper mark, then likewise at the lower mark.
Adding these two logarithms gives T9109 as 4.06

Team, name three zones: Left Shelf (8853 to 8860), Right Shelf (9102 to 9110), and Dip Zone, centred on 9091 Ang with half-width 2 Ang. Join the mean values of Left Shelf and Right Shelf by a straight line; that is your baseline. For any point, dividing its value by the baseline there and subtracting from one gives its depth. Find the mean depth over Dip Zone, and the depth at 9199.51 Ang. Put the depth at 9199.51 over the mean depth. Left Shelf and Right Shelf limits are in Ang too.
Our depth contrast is 0.7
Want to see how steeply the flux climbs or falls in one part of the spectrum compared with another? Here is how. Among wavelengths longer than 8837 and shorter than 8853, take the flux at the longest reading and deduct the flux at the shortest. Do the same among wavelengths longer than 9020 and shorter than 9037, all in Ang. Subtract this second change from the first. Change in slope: -2.2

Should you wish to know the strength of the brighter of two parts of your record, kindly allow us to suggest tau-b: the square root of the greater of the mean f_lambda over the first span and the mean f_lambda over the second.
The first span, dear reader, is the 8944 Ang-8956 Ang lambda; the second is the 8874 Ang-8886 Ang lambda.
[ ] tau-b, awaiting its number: 2.93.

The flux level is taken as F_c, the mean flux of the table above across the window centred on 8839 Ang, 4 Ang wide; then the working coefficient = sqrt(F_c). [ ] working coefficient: 3.06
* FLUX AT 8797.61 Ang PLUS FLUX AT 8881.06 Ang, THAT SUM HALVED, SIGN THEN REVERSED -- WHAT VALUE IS -7.6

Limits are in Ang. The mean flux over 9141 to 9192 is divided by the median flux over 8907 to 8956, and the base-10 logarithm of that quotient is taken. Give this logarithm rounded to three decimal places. -0.018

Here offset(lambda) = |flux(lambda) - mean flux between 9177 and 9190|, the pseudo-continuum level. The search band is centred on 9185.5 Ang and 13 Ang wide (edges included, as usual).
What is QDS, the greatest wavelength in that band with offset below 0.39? 9191.04 Ang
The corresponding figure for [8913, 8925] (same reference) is 8915.89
